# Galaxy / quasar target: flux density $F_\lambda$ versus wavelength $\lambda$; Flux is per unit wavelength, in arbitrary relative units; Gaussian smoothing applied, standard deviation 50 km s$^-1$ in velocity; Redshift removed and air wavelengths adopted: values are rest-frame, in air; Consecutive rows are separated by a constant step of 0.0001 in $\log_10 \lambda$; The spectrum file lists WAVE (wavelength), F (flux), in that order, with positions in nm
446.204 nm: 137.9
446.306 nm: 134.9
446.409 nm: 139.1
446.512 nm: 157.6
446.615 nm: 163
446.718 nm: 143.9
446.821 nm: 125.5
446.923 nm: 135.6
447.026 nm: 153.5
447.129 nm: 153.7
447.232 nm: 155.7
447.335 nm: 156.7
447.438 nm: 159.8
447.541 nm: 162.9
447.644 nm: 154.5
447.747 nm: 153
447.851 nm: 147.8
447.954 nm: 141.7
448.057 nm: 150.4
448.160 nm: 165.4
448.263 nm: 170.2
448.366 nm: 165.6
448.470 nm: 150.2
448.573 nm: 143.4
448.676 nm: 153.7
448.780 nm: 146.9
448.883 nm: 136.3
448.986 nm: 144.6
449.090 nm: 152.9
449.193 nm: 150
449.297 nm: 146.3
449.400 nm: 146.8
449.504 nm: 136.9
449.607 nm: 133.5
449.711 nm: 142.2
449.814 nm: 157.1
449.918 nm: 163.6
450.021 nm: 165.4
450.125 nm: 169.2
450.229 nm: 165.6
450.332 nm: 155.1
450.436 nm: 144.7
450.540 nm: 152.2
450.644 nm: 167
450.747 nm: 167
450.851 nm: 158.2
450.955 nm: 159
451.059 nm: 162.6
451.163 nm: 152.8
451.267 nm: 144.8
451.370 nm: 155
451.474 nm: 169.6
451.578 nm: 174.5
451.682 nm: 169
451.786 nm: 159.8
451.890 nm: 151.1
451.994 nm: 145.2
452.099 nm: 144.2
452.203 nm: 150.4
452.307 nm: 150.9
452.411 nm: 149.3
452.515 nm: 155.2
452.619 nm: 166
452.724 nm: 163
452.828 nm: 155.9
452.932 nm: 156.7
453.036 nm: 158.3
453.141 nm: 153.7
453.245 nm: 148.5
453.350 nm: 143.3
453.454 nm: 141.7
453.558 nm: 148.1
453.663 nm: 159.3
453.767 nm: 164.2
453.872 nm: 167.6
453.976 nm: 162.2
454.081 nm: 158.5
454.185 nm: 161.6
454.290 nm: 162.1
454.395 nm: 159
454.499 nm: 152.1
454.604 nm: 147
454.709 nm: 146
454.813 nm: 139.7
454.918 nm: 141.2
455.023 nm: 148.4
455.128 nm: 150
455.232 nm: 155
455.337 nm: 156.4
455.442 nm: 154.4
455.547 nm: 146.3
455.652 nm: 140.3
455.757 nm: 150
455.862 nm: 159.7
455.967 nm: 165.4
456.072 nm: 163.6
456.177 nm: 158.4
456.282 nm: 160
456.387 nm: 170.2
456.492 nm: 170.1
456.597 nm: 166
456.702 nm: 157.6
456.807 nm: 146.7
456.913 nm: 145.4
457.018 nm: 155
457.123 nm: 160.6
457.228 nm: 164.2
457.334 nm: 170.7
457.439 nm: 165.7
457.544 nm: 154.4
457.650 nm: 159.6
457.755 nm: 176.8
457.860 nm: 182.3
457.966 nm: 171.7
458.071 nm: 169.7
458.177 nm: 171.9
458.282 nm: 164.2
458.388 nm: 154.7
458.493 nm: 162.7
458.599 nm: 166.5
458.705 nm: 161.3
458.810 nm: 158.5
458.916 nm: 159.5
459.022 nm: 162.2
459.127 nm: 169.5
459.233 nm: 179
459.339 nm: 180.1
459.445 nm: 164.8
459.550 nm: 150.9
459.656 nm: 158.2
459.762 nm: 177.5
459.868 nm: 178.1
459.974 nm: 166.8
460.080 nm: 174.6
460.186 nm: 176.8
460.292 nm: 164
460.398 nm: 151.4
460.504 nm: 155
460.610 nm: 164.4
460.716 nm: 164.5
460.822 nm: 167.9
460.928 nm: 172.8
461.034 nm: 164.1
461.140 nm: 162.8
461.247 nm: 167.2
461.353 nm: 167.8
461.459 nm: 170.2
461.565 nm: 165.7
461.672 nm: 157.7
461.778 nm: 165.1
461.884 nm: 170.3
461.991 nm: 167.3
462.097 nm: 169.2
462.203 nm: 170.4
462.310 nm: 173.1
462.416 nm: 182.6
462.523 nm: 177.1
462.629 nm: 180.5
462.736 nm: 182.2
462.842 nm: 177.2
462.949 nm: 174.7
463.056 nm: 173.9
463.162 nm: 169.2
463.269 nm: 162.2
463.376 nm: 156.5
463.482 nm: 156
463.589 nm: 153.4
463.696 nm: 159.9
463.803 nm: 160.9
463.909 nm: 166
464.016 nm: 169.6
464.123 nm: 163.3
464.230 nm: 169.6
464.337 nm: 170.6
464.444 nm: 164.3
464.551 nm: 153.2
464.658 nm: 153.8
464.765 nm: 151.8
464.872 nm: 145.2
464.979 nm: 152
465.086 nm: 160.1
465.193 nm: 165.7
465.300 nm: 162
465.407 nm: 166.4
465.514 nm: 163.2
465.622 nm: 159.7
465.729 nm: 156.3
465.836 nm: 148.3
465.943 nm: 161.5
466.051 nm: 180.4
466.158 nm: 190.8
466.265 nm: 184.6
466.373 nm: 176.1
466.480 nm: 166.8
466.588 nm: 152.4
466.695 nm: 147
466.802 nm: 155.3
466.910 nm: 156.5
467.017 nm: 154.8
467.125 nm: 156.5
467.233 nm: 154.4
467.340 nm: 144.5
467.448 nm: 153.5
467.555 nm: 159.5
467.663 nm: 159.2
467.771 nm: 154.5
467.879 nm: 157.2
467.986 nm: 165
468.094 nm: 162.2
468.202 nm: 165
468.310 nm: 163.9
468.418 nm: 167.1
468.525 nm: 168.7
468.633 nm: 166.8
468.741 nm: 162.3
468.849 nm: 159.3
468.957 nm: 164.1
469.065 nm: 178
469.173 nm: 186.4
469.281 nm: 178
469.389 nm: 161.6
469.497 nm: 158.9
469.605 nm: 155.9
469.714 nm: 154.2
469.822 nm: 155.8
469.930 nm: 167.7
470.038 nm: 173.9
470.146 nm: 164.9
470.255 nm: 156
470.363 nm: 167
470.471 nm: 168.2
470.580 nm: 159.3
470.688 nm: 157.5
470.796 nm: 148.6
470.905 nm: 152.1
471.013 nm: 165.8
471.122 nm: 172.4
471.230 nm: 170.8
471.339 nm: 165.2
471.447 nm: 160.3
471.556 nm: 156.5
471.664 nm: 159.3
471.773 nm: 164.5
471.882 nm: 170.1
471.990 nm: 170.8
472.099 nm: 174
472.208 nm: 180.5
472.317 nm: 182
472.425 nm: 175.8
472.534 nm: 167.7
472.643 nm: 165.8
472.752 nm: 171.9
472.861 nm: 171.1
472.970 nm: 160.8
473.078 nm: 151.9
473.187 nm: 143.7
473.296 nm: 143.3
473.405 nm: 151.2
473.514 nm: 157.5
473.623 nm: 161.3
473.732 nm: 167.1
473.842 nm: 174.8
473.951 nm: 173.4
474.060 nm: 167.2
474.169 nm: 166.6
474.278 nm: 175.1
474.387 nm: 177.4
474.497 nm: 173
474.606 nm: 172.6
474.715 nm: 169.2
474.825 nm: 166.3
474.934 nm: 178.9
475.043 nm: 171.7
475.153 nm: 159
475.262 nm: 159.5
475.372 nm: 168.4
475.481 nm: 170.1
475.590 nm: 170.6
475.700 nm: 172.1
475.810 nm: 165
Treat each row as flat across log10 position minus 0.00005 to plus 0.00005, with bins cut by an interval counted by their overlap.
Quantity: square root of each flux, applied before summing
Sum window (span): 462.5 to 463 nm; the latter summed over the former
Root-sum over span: 66.8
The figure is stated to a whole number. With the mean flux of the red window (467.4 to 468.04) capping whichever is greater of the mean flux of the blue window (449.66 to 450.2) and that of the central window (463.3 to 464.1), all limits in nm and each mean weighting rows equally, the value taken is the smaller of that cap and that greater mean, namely 158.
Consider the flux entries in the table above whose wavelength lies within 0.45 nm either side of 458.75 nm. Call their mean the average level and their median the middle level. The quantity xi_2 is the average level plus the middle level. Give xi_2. 324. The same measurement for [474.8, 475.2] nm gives 338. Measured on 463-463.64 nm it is 321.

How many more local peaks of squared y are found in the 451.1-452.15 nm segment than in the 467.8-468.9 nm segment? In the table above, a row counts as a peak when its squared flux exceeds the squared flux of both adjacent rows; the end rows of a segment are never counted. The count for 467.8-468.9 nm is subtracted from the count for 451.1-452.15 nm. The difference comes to -2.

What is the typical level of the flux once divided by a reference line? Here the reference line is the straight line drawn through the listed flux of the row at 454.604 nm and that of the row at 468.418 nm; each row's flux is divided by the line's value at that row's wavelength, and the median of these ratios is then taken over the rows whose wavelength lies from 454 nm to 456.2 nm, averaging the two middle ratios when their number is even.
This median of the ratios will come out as 1.04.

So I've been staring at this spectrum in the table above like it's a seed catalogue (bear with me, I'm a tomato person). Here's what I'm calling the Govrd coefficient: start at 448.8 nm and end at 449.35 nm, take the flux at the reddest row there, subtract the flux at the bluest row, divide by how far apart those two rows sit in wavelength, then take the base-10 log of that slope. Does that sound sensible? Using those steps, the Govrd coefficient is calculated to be 1.4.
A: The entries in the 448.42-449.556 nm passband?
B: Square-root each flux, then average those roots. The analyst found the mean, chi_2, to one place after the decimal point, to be 12.1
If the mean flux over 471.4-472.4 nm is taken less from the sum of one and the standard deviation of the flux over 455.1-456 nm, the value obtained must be -161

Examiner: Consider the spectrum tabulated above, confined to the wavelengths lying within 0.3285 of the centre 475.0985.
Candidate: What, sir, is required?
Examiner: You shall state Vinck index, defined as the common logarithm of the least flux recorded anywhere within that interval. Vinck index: 2.20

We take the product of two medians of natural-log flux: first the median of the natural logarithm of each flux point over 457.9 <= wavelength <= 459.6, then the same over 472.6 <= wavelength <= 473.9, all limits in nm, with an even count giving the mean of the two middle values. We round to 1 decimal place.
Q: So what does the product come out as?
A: 25.9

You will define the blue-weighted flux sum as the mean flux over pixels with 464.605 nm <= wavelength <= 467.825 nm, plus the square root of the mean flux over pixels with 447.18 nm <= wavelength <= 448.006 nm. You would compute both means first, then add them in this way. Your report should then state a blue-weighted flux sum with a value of 172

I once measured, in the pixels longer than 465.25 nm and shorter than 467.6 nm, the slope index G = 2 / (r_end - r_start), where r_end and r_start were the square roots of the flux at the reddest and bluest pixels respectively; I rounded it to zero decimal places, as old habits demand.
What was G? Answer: -20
